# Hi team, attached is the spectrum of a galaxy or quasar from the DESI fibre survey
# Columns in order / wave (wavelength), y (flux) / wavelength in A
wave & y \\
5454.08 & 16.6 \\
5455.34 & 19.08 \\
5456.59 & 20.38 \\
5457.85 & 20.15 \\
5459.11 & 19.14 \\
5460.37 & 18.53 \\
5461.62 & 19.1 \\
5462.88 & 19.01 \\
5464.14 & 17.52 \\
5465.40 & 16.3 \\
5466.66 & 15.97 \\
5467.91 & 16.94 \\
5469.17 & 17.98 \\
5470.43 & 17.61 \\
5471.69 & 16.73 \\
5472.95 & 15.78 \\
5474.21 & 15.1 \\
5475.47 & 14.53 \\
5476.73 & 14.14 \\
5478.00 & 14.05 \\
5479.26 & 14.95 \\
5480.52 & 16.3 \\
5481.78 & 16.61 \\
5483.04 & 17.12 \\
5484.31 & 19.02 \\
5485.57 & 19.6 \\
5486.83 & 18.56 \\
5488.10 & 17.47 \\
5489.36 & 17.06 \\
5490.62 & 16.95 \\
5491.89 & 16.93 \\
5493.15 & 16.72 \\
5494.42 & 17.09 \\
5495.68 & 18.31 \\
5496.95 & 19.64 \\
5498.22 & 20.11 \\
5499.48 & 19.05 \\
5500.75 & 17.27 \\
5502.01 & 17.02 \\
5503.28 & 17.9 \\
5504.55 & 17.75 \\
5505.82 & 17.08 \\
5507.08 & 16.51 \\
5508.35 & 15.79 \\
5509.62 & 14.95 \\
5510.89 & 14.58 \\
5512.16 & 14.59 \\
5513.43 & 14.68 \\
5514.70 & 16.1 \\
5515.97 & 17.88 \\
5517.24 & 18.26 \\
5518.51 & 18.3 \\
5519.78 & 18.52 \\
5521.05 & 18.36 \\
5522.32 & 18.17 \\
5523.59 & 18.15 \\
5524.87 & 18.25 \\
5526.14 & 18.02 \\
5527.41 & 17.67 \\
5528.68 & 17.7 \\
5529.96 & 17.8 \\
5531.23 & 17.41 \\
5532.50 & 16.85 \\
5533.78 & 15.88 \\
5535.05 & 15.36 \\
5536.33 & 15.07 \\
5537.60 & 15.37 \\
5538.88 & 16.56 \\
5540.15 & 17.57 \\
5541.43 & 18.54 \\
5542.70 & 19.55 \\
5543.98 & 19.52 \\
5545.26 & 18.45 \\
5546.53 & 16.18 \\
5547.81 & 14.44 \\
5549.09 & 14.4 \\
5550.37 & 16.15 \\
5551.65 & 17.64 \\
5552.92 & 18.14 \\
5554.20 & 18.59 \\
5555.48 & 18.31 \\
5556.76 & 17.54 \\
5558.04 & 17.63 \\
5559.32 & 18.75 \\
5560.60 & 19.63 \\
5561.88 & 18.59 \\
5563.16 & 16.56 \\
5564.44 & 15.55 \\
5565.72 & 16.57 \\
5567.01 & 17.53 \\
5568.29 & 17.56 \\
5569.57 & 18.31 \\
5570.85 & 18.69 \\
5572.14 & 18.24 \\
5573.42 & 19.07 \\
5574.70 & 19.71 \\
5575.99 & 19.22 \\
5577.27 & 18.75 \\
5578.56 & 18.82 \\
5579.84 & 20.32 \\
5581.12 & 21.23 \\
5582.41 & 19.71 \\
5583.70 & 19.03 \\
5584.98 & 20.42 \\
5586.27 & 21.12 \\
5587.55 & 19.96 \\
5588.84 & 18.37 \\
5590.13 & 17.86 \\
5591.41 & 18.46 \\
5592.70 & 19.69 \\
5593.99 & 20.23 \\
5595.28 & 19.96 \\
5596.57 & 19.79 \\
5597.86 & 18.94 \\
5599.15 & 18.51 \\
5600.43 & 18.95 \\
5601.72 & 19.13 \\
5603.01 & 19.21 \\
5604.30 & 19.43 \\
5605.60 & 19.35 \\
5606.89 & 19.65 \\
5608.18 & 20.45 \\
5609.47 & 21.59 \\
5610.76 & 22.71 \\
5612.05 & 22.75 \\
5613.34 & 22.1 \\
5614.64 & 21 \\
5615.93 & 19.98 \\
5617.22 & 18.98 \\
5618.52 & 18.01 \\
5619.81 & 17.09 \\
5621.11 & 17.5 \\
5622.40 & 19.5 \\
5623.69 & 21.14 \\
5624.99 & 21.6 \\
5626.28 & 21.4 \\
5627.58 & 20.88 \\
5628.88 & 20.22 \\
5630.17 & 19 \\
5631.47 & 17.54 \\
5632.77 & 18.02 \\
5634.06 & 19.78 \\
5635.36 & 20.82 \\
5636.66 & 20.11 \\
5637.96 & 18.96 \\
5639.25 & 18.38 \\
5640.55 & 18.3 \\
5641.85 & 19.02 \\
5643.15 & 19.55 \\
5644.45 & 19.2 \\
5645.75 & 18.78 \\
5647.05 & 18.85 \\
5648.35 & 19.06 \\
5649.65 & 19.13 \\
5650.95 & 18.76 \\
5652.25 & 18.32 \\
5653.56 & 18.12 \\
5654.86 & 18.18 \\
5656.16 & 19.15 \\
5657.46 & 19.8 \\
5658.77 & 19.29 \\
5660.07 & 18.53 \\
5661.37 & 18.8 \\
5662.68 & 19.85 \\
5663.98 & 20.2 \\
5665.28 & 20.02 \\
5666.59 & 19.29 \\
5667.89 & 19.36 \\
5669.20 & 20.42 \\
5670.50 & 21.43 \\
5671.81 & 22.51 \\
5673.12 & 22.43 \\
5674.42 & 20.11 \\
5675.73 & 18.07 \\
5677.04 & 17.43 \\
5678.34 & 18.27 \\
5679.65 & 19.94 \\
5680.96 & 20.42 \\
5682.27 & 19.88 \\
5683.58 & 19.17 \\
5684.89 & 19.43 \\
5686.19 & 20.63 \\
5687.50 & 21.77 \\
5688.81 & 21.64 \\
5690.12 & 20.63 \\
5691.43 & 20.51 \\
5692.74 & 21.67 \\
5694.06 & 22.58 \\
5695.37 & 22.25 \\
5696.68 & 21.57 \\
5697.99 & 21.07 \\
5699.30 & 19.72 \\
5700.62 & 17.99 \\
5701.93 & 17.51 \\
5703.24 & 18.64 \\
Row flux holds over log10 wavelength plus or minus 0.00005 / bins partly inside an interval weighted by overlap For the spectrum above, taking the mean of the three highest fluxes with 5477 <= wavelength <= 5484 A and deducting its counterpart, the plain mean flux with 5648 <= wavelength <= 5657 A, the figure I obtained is -2.0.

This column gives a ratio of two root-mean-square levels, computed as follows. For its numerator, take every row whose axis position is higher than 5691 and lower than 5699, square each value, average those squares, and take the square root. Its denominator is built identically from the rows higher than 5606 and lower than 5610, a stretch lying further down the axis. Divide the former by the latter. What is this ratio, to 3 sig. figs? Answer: 1.05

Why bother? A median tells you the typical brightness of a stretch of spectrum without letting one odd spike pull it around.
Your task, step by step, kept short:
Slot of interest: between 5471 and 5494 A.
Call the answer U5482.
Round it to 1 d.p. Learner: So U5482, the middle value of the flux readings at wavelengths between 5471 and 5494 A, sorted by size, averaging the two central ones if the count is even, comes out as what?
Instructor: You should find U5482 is 16.7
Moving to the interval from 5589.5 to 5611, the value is 19.4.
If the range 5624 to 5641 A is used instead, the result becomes 19.8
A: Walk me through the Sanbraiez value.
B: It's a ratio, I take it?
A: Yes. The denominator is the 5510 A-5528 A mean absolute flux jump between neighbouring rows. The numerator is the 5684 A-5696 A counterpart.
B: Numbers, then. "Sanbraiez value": 1.95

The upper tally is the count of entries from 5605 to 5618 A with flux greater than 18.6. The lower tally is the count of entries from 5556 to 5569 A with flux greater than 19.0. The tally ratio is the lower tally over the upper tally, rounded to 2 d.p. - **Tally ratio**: 0.10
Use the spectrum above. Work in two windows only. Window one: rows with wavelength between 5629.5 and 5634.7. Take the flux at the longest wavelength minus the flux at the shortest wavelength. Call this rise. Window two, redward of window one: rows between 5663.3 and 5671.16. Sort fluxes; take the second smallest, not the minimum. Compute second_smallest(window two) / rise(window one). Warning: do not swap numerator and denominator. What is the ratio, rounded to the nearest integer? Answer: 25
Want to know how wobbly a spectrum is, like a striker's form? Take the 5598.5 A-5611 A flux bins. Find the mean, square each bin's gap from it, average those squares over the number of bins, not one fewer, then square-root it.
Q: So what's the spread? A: 1.25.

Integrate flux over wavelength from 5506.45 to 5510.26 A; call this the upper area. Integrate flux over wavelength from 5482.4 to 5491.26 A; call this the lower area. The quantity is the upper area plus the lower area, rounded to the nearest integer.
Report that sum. 219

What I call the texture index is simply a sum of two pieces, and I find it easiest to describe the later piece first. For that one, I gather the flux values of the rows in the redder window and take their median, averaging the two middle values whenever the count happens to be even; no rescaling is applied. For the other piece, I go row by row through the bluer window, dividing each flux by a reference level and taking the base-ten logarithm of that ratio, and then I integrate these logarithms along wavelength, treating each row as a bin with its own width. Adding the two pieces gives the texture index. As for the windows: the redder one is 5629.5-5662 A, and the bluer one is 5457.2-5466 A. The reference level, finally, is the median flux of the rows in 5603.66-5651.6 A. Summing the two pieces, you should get 18.8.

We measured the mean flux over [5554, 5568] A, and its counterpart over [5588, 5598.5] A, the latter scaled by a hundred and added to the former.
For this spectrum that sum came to 1934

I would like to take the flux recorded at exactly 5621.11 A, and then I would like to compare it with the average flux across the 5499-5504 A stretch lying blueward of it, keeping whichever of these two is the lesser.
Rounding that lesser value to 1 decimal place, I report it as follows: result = 17.5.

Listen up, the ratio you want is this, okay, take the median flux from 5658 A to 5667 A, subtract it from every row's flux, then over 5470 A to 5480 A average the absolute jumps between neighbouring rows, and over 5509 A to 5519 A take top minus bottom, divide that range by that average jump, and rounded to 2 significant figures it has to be 5.8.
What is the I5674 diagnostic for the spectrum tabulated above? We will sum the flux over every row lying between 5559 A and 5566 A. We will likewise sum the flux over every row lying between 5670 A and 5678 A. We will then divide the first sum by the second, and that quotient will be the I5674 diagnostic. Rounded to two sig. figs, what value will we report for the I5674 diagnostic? 0.87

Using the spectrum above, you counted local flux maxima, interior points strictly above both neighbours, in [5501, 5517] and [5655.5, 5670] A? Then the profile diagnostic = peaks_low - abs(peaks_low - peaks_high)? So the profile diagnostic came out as 0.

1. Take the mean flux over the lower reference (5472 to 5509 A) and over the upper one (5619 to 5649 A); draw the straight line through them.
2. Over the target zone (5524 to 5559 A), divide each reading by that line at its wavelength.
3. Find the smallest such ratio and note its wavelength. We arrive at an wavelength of 5549.09 A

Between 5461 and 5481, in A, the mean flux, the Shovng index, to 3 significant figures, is 16.4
